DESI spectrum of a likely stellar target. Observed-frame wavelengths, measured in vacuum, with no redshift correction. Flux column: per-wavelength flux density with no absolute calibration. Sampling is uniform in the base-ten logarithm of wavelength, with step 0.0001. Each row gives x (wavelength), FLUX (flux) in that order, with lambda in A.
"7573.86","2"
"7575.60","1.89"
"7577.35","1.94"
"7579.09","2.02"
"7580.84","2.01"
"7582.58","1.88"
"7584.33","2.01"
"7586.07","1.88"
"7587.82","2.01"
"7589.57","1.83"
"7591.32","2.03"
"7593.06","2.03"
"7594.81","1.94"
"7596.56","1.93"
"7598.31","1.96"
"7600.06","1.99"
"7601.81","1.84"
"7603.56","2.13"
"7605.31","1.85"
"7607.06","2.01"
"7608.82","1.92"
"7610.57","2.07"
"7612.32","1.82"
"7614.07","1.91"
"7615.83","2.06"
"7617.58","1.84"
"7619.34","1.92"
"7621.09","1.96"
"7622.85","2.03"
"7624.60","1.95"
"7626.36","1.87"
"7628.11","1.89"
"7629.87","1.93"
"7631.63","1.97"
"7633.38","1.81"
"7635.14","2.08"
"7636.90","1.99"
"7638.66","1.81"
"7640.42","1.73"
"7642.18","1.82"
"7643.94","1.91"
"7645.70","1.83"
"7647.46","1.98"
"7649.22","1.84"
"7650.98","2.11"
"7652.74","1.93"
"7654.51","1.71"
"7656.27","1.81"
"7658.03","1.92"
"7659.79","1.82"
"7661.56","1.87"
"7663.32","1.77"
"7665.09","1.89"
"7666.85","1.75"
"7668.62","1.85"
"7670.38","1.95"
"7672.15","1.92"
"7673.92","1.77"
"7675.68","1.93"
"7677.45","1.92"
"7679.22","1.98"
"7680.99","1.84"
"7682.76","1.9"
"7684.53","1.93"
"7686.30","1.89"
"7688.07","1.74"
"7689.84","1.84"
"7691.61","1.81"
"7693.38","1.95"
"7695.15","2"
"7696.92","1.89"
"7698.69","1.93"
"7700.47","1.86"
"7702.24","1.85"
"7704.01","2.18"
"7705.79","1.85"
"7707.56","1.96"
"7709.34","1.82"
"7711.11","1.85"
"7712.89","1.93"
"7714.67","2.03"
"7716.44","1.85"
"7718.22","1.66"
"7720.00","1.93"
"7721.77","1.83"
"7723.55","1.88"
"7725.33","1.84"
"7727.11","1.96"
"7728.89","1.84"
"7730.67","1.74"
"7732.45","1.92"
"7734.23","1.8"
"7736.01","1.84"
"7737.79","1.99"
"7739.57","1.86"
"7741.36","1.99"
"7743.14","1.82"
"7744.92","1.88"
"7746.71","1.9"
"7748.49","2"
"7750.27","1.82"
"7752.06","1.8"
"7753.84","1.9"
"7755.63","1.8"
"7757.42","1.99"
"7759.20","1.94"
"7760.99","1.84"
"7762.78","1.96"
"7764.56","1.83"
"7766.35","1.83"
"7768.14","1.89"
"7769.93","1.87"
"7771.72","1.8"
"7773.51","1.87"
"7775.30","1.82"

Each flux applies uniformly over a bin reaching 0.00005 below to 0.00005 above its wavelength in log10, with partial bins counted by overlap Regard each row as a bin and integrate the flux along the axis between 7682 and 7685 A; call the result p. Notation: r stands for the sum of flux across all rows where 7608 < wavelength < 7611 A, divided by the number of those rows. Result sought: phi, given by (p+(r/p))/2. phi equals 3.04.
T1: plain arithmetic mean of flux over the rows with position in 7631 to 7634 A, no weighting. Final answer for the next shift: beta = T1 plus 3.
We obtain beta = 4.89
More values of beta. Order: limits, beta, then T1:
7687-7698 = 4.87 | 1.872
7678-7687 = 4.91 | 1.908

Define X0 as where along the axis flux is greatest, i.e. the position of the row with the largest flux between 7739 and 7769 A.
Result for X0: 7748.49 A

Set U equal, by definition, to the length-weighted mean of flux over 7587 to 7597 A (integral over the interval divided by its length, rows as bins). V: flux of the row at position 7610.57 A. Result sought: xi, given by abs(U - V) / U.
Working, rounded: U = 1.96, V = 2.07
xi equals 0.05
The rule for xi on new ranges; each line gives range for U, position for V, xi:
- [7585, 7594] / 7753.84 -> 0.03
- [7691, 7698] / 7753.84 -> 0.01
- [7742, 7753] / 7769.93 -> 0.00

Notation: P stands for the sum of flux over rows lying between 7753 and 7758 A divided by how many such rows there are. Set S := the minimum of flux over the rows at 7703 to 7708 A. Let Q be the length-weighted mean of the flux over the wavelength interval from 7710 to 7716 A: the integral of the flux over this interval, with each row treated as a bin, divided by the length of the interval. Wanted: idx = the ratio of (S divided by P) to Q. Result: 0.51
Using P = 1.90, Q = 1.93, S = 1.85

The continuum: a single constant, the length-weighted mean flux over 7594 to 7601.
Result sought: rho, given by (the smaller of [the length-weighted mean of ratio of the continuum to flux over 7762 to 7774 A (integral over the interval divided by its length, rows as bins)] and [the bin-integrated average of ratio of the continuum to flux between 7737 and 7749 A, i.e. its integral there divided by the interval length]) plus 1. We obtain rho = 2.02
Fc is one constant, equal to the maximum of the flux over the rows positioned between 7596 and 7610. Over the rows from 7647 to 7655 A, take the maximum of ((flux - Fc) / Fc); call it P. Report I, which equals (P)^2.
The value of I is 0.000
